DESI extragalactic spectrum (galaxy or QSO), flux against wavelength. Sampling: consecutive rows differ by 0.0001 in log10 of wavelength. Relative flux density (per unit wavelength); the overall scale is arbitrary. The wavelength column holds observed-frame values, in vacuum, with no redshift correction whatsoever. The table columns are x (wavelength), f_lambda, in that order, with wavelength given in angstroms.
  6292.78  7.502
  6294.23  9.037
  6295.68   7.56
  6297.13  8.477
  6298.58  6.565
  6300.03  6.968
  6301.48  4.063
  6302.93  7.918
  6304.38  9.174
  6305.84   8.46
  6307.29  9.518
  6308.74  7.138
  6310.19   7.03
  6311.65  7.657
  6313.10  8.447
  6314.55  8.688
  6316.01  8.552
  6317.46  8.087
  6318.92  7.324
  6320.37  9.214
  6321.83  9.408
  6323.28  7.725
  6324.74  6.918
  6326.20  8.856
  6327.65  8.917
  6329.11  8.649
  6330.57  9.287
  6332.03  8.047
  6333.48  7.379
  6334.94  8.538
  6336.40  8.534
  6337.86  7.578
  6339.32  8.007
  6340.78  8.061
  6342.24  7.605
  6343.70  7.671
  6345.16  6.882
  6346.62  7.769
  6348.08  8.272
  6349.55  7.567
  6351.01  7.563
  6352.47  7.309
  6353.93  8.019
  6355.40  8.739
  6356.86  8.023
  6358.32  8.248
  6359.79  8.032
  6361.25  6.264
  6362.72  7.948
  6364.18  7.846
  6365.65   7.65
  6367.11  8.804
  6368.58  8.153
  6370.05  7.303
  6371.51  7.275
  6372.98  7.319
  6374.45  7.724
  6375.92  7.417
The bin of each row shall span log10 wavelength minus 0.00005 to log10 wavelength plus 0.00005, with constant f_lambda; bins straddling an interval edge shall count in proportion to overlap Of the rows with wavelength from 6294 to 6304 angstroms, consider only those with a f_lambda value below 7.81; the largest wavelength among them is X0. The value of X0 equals 6301.48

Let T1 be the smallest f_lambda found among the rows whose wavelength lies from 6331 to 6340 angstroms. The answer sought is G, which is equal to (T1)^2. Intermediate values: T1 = 7.379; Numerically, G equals 54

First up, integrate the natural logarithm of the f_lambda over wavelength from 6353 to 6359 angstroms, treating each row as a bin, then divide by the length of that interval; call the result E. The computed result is 2.11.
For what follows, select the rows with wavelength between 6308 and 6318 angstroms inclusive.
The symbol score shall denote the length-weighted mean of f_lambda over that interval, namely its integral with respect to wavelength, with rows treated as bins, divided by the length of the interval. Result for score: 7.95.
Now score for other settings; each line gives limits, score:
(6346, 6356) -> 7.88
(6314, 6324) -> 8.42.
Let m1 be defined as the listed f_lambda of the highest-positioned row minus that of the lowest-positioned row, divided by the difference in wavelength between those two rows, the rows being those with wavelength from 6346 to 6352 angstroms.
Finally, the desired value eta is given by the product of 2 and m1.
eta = -0.09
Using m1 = -0.05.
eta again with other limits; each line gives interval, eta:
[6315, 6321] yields 0.30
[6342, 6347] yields 0.07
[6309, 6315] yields 0.76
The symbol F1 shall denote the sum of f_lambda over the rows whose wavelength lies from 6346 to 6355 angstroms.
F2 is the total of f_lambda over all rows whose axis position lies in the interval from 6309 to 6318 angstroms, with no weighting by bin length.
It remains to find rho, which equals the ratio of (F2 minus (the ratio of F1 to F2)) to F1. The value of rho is 1.02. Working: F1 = 46.5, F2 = 48.5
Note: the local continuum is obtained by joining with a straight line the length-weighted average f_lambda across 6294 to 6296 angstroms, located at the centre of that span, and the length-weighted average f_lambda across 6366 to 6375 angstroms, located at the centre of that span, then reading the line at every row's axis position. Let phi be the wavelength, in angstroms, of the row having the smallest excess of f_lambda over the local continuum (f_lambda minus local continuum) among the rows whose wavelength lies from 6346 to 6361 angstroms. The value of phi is 6352.47 angstroms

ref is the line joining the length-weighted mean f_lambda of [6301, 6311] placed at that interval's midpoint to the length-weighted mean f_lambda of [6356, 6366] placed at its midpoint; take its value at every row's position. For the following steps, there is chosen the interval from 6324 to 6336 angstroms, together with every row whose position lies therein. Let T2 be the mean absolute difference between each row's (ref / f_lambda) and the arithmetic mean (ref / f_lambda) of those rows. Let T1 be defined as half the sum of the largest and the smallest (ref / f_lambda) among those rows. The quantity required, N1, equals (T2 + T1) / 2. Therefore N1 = 0.53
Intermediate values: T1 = 0.97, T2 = 0.08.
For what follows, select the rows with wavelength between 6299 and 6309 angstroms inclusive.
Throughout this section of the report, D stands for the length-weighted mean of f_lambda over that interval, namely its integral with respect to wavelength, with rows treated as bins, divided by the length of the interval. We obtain 7.60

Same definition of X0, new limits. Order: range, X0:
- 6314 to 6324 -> 6323.28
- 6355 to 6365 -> 6361.25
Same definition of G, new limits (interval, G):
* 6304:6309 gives 51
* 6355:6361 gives 64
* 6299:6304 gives 17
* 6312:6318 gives 65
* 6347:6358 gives 53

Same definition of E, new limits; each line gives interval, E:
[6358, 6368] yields 2.05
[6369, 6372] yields 2.00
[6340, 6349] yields 2.04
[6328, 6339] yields 2.11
